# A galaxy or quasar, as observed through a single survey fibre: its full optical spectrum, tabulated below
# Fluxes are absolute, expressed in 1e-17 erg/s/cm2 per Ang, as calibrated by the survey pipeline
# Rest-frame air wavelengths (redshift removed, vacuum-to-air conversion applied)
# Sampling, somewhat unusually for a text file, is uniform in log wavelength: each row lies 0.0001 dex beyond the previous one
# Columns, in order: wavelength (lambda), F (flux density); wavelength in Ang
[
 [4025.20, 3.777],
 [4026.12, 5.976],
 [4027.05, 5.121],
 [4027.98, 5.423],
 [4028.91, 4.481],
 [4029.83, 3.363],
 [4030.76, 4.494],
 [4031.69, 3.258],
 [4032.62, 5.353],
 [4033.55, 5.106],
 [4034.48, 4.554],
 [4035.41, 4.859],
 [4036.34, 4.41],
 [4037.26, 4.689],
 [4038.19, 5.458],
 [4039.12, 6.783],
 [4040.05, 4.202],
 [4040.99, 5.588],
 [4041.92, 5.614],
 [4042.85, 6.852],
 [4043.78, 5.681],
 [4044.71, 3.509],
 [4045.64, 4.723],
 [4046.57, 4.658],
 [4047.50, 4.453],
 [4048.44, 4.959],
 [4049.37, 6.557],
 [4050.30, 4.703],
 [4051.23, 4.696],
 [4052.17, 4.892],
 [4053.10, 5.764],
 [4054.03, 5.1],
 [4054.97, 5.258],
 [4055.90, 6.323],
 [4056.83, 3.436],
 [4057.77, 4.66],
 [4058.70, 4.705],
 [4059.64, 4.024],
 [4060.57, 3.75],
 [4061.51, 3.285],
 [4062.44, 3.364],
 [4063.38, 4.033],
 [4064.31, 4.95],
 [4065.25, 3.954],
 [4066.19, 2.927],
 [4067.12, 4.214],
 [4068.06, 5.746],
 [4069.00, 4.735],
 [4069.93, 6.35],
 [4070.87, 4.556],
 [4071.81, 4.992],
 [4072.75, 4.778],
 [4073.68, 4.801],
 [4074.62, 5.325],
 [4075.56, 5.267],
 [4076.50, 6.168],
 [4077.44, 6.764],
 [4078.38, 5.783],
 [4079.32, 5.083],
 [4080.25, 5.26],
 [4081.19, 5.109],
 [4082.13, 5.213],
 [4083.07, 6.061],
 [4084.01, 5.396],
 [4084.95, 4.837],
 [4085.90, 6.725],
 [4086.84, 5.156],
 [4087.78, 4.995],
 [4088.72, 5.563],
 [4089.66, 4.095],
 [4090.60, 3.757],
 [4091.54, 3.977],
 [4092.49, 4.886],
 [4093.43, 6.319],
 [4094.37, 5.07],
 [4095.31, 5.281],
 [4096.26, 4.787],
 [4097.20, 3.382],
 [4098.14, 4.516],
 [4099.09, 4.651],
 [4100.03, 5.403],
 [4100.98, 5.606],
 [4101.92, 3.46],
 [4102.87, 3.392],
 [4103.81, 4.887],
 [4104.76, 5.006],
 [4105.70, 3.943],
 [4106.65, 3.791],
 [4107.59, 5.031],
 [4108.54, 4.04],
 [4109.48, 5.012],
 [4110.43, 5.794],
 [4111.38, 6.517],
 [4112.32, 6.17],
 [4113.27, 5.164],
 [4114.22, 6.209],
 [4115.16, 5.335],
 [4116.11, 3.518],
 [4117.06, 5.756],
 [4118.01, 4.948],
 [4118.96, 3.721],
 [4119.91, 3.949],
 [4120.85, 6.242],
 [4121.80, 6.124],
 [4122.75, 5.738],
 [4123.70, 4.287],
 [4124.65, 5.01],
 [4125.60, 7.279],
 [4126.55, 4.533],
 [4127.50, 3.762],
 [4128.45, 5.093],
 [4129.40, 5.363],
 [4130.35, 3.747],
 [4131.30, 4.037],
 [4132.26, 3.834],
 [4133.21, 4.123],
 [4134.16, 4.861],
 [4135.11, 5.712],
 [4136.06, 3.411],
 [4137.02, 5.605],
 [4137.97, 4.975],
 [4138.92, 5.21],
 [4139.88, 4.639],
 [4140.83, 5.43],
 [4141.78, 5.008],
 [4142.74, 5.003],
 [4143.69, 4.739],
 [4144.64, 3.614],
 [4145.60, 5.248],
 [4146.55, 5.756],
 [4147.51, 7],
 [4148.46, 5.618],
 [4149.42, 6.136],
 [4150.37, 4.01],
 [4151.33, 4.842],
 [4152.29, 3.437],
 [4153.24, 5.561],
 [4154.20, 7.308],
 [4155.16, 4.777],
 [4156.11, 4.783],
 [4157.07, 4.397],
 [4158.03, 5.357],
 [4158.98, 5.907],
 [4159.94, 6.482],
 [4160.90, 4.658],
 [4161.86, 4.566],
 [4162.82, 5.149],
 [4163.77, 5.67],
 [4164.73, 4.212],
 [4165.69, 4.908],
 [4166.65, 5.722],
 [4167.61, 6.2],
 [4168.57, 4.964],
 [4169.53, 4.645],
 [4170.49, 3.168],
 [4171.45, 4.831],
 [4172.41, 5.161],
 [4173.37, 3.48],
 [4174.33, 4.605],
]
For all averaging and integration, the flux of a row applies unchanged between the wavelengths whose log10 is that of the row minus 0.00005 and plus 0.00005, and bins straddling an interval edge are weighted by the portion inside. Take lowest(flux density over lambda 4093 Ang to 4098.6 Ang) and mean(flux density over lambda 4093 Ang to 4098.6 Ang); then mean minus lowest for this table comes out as 1.51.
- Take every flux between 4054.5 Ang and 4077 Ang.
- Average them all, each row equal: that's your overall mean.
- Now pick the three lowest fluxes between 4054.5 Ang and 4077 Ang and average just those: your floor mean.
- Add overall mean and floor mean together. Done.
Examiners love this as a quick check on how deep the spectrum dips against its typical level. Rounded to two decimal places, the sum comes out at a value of 7.84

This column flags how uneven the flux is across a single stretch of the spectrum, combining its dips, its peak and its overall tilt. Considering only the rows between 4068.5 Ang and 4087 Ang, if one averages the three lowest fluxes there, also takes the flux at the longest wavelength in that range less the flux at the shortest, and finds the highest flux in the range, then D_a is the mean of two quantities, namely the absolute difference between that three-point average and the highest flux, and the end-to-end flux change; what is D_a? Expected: 1.25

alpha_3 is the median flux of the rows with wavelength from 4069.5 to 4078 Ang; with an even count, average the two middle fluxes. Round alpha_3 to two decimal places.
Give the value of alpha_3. 5.27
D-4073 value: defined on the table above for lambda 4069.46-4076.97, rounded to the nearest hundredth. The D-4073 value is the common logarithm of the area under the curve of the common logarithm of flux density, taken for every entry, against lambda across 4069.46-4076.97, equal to 0.73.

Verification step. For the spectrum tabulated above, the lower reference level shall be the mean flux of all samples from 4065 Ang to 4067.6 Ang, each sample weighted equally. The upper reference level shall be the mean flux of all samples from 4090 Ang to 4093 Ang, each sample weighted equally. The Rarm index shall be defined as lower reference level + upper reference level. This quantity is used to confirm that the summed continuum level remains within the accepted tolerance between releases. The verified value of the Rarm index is 7.9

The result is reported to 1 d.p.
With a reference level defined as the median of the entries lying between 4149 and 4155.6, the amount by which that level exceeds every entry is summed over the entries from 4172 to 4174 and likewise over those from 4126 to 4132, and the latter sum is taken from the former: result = -1.5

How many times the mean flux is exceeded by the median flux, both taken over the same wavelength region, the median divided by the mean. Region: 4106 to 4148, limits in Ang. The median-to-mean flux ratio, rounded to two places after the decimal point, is 1.00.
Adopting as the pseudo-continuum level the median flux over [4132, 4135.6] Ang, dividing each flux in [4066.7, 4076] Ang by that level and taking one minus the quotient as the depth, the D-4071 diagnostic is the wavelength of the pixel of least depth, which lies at 4069.93 Ang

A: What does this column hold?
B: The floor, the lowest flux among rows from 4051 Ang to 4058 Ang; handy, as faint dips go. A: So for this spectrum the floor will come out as 3.436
